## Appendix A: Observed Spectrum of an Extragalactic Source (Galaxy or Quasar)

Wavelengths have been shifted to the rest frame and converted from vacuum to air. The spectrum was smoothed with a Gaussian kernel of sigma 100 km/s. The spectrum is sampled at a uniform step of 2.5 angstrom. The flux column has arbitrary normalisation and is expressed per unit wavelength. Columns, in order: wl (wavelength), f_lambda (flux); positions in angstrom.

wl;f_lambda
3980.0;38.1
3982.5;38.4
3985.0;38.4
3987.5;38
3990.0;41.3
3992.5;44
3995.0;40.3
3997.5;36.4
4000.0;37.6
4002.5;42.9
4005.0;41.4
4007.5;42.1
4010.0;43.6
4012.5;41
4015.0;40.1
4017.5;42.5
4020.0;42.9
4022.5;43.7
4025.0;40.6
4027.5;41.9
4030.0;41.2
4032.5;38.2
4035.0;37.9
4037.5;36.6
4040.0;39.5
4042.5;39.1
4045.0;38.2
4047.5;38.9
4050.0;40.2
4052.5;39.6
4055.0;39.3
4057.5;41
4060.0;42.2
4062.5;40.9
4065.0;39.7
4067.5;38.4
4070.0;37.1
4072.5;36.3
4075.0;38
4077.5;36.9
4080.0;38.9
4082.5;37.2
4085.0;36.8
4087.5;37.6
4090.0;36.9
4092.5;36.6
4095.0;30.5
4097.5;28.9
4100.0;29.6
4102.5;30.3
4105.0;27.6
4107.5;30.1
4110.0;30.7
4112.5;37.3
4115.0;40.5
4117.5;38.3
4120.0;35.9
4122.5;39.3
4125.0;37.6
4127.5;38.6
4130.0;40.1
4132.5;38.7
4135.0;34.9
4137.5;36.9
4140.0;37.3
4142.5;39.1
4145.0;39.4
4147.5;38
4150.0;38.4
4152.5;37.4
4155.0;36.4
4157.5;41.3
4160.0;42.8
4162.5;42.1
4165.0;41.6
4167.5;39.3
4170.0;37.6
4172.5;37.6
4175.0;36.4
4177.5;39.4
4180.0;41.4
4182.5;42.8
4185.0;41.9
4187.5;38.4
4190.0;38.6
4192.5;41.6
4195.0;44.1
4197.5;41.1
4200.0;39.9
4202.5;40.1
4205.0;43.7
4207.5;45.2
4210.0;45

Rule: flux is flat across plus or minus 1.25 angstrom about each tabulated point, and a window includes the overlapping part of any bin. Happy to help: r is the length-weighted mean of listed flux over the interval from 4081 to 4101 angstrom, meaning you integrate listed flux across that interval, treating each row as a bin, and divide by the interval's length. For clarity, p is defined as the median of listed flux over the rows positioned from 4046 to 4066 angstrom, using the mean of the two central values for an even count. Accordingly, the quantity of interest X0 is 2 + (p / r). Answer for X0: 3.16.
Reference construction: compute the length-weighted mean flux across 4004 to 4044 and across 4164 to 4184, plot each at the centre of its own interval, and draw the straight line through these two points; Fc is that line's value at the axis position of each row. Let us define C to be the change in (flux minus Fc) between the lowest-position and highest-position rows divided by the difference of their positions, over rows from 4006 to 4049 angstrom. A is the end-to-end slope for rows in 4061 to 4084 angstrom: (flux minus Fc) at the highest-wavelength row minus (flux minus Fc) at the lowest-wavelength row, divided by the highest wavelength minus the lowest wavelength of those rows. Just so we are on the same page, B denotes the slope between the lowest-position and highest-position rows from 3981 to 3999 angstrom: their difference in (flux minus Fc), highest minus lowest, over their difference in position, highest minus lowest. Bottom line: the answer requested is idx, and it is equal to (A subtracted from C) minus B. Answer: 0.2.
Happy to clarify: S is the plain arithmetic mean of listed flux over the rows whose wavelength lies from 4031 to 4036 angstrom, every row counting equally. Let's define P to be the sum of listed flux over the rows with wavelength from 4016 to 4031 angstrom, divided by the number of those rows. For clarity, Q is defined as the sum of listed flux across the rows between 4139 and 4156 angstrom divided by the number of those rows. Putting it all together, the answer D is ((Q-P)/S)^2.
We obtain 0.012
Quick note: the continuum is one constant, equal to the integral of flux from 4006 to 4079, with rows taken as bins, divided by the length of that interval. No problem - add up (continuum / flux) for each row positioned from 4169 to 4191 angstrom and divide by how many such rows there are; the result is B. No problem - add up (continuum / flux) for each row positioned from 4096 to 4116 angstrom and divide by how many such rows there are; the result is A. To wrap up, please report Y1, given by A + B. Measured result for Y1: 2.29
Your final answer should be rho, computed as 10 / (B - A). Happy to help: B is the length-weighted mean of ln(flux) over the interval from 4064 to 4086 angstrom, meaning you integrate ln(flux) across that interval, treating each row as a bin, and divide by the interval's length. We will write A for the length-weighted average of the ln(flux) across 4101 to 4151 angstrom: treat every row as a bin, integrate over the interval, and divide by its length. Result 251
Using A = 3.59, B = 3.63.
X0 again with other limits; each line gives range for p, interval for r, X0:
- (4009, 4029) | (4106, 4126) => 3.17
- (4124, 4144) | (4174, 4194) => 2.95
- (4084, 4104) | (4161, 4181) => 2.85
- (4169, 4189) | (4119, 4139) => 3.03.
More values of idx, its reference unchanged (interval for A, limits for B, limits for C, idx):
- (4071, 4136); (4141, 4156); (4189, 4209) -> 0.6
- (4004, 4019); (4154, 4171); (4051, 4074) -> -0.3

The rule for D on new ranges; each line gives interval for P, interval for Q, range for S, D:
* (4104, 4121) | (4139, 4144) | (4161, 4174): 0.009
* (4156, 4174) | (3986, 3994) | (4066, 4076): 0.000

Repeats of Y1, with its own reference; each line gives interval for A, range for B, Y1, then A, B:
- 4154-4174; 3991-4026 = 1.97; 1.01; 0.97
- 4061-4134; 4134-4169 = 2.15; 1.12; 1.03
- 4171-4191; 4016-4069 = 2.01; 1.01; 1.00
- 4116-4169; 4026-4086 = 2.06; 1.03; 1.03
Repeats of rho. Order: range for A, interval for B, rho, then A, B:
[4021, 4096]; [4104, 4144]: -161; 3.65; 3.59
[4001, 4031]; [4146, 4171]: -163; 3.74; 3.68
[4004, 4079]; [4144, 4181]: -564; 3.69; 3.67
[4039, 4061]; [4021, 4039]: 1652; 3.68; 3.69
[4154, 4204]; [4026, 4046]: -351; 3.69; 3.67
